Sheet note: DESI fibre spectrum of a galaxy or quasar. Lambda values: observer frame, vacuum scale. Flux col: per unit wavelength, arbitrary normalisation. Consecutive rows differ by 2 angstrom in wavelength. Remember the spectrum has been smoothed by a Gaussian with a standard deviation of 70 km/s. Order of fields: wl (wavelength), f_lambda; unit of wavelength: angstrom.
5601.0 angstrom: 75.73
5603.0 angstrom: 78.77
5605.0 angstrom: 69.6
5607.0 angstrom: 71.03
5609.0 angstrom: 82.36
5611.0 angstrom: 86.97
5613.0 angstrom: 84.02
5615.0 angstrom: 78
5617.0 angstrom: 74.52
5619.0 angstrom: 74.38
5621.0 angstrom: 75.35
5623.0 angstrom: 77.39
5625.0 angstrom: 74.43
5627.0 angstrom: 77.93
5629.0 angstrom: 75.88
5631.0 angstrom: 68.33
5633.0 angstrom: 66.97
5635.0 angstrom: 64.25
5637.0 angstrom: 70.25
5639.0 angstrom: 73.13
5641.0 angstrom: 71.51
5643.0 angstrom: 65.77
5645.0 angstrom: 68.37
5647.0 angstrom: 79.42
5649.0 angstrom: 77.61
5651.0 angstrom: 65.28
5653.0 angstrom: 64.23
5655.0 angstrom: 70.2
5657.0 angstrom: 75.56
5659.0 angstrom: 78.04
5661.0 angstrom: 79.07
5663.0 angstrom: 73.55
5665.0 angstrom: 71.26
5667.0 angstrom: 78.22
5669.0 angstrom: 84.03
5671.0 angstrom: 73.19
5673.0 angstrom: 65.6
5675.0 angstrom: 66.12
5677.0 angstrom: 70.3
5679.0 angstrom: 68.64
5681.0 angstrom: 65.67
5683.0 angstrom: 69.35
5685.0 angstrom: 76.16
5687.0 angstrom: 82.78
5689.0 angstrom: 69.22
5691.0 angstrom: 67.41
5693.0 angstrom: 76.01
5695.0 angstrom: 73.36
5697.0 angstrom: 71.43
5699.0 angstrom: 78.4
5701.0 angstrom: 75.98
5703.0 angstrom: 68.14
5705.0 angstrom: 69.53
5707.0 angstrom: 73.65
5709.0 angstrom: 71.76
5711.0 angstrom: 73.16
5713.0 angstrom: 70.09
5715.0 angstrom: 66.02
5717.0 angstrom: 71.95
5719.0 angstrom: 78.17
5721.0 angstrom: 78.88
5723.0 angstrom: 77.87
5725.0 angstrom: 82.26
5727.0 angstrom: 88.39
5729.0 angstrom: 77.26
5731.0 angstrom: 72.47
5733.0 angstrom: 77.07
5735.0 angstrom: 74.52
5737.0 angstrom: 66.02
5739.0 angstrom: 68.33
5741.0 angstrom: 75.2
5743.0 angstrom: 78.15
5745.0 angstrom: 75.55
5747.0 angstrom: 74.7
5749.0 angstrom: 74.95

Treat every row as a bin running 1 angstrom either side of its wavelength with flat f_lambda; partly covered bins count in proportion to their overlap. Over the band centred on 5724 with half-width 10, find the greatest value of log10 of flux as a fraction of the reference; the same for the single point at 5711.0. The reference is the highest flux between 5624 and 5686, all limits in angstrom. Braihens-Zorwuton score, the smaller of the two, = -0.06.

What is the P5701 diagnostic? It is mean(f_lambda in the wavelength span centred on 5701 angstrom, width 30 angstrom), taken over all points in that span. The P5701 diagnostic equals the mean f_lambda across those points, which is 72.5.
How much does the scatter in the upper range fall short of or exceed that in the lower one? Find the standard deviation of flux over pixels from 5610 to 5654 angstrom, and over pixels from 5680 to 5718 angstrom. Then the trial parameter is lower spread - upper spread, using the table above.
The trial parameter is 1.8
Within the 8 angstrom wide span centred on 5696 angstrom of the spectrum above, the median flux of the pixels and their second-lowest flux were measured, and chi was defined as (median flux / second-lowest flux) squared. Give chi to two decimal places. 1.04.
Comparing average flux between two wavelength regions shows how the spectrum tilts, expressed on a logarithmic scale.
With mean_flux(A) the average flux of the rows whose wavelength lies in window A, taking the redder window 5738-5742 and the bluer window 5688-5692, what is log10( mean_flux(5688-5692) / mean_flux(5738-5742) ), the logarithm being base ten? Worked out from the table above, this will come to -0.021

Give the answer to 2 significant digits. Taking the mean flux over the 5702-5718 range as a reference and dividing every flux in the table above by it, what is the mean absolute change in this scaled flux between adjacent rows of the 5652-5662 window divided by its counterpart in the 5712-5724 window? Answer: 1.0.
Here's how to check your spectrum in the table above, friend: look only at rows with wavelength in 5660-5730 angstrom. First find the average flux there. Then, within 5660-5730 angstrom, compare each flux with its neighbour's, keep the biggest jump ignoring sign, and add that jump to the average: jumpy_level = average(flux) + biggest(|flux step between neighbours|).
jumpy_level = 87.4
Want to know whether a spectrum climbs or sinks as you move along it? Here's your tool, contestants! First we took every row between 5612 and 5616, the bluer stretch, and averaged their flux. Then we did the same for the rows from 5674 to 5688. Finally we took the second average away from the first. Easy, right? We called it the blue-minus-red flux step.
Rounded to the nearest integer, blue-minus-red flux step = 10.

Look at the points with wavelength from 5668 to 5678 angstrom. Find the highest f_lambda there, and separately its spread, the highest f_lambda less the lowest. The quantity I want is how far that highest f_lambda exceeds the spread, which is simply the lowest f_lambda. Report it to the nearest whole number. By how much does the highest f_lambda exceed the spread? 66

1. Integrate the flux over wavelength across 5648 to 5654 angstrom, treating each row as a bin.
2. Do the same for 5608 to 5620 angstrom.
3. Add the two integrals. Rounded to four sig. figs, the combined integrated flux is 1375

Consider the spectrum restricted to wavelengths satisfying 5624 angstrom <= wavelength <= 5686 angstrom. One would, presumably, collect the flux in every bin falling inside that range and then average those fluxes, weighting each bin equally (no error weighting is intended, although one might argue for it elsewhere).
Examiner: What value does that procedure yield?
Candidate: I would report 71.9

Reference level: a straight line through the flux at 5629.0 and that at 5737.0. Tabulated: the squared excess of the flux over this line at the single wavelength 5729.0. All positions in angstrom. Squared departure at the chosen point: 110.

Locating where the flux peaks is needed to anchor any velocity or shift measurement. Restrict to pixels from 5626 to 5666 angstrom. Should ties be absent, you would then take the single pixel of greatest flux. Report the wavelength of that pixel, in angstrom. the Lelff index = 5647.0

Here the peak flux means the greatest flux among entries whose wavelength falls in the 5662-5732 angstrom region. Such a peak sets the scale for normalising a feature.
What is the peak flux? 88.39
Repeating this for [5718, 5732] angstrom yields 88.39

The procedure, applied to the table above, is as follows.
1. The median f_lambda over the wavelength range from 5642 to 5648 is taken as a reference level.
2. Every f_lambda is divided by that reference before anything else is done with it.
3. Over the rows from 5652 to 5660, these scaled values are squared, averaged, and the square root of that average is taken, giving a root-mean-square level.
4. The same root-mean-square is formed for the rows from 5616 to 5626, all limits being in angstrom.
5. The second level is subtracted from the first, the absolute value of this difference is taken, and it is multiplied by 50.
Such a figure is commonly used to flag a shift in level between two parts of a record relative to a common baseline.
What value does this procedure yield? 2.2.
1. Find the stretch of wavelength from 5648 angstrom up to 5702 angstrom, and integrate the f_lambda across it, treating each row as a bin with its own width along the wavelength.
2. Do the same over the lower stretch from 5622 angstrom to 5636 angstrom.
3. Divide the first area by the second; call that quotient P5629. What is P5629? 3.9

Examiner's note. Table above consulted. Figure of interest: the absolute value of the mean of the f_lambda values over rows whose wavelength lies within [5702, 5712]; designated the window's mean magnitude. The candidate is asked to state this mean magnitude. 71.2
